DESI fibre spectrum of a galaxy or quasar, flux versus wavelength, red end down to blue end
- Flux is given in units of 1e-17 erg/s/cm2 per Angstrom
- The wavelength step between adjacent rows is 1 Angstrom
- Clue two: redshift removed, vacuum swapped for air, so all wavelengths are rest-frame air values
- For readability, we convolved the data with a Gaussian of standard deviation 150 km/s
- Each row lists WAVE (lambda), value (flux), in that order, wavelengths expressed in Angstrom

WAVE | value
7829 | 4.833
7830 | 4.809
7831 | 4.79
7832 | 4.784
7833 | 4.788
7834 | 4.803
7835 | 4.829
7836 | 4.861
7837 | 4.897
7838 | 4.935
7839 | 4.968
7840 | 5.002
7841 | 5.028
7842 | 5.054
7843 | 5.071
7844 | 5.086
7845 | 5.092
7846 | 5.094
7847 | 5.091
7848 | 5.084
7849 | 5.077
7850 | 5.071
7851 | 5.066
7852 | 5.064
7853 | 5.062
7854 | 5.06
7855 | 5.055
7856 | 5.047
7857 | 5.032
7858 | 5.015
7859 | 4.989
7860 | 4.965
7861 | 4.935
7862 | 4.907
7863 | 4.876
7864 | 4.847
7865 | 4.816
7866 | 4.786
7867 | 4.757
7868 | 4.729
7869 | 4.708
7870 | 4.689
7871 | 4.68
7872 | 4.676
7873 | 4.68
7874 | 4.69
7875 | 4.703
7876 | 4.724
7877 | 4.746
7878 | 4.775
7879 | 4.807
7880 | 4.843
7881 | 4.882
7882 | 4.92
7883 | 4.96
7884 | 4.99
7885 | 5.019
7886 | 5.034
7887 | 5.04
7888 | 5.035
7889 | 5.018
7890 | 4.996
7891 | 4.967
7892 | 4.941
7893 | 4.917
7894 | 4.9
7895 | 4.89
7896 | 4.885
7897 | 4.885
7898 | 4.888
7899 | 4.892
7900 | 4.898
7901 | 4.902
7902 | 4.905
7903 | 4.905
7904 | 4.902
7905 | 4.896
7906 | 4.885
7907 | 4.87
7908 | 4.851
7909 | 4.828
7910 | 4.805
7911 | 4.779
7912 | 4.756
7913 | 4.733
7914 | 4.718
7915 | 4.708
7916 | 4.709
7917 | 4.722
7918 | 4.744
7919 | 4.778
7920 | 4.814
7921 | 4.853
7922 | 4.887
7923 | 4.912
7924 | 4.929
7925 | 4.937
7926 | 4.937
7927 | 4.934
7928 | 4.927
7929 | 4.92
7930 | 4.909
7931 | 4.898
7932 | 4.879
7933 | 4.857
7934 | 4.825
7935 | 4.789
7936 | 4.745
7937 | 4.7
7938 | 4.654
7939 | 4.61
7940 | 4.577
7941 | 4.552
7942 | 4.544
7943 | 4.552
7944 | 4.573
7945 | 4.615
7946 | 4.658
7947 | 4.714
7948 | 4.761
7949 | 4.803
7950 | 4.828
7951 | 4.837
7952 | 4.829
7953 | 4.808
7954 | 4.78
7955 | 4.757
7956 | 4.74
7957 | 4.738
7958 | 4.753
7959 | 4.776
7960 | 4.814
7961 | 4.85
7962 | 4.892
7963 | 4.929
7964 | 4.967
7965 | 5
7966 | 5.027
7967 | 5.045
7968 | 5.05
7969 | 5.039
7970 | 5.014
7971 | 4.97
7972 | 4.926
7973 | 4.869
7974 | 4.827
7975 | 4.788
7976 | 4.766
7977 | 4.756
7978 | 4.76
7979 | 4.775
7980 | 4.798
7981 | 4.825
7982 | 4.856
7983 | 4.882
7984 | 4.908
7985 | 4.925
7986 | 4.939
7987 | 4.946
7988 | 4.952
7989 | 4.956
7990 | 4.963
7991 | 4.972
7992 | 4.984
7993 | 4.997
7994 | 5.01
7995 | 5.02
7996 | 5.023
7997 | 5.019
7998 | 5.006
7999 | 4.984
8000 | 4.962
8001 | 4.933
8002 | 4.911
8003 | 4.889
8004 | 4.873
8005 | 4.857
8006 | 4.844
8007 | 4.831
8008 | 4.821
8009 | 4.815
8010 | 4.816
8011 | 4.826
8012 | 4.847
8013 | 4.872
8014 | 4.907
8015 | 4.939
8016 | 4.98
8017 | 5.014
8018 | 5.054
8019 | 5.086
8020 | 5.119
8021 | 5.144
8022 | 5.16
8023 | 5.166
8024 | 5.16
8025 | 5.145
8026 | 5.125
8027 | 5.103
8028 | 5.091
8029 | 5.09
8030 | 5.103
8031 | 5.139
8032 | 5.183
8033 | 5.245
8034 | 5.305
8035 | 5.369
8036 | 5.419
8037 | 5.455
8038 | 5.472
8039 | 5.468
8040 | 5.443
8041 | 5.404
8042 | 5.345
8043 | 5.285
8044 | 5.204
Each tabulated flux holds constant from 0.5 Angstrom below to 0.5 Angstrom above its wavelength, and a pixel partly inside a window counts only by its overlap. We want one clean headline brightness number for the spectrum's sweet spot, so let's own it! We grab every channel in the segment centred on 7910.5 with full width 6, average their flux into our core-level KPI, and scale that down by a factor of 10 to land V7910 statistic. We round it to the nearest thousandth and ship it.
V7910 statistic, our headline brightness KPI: 0.479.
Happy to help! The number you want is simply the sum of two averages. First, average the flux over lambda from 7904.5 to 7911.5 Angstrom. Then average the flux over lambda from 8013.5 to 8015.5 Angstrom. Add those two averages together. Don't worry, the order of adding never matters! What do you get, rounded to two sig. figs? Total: 9.8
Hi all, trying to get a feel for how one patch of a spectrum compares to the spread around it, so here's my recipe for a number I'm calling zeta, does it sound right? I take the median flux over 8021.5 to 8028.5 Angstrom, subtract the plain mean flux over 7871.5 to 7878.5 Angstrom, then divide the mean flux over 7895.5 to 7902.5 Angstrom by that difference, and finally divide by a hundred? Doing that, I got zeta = 0.11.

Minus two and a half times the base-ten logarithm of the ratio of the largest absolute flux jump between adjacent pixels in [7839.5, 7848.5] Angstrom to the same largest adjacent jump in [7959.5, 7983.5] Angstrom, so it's 0.85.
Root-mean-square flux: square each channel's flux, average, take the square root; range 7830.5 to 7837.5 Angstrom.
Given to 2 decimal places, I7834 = 4.82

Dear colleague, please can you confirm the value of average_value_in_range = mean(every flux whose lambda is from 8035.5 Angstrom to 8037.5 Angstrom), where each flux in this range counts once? 5.44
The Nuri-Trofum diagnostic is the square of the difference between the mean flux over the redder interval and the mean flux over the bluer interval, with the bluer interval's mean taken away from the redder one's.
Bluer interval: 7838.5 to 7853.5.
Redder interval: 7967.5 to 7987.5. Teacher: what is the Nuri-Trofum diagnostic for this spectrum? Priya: 0.032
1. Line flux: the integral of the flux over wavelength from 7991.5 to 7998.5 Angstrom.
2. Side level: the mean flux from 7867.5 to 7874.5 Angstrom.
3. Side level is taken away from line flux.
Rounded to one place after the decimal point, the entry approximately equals 30.4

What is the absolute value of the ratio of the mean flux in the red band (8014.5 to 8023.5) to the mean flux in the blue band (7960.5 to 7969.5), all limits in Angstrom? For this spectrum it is 1.02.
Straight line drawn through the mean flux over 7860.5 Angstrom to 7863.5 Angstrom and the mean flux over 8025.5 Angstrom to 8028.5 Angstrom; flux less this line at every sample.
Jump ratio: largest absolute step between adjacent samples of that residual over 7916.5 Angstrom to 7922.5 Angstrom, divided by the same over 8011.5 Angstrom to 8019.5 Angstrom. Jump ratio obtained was 0.95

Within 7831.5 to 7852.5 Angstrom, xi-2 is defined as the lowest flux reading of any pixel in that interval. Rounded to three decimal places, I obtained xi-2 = 4.784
